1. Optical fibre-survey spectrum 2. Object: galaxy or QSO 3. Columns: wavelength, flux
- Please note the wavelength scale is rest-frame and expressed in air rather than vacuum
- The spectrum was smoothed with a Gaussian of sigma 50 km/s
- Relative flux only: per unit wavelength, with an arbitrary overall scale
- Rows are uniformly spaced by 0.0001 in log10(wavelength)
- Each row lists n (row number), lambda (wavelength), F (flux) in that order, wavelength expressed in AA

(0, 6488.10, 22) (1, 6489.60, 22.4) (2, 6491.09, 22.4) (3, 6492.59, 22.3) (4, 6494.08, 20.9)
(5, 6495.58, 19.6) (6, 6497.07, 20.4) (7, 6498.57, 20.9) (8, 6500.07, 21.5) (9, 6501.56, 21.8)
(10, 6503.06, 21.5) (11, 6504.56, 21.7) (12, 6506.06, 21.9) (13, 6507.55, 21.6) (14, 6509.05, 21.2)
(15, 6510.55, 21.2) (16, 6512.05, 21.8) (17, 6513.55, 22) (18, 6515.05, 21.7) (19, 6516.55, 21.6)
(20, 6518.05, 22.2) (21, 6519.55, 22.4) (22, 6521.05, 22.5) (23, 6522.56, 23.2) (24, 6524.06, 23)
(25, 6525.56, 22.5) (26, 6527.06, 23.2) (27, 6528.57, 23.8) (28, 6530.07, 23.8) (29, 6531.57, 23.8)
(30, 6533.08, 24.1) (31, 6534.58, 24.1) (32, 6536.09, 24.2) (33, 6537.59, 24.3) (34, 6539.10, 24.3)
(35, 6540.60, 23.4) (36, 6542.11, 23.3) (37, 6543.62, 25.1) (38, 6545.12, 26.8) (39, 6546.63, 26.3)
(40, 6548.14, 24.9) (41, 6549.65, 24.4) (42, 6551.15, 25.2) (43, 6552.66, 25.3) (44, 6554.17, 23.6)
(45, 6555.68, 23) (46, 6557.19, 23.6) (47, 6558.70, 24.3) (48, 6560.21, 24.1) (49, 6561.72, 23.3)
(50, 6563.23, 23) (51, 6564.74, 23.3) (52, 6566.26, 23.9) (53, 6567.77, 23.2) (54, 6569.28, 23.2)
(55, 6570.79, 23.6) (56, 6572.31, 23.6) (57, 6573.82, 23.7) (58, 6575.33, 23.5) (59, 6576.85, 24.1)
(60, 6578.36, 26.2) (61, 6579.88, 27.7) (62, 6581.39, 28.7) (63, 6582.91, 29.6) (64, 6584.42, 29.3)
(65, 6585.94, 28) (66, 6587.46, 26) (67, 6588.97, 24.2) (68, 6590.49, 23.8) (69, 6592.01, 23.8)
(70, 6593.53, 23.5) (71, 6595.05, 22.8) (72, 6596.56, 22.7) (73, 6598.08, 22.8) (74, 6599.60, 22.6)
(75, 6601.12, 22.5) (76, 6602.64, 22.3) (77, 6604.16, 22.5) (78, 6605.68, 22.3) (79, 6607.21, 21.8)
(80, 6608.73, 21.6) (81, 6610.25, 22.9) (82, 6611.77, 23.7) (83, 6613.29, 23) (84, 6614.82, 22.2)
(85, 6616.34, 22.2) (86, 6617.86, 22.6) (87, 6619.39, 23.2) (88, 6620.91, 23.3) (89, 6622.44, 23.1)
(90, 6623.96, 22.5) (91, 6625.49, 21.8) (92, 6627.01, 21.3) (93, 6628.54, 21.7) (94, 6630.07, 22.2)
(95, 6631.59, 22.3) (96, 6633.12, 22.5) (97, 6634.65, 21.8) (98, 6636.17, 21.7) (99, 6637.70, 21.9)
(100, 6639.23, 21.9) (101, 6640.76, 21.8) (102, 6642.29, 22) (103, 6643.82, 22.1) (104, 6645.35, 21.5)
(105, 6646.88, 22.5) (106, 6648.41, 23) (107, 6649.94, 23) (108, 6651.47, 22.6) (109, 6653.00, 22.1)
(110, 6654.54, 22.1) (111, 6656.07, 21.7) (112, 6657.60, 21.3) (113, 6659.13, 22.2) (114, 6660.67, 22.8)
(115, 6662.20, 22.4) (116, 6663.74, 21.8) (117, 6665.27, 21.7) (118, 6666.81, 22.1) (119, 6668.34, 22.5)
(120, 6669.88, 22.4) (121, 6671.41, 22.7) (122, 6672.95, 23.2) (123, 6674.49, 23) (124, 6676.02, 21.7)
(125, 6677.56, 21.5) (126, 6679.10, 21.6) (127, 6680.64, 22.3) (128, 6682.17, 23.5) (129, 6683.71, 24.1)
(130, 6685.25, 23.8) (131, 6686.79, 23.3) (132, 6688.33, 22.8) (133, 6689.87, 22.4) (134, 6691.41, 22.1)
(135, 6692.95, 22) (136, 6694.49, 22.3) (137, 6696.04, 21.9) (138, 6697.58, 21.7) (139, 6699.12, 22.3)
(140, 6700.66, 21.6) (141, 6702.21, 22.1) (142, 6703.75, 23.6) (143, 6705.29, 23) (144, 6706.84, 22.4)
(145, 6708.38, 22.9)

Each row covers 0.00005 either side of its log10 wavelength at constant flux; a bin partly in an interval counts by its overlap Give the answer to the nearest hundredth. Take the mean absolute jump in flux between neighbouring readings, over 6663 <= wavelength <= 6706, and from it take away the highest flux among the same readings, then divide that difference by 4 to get -5.90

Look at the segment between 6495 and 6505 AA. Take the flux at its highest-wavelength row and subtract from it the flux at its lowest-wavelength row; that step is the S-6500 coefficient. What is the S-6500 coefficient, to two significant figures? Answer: 2.1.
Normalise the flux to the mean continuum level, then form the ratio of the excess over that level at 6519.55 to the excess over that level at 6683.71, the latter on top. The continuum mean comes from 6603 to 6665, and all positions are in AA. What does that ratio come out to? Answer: 14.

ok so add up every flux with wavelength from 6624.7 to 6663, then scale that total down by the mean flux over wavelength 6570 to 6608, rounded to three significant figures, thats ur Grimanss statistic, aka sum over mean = 22.6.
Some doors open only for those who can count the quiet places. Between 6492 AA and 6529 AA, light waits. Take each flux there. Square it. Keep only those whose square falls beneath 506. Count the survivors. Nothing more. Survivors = 19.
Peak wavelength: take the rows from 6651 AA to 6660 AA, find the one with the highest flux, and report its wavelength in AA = 6651.47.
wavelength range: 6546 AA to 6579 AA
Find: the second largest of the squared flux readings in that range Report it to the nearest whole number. 686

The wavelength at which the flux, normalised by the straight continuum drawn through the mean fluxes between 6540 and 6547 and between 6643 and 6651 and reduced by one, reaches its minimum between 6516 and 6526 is 6516.55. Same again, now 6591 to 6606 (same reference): 6602.64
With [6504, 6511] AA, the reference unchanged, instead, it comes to 6509.05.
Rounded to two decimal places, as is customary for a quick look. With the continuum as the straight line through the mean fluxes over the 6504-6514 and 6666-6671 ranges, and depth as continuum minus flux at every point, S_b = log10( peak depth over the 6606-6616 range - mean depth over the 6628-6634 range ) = -0.32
